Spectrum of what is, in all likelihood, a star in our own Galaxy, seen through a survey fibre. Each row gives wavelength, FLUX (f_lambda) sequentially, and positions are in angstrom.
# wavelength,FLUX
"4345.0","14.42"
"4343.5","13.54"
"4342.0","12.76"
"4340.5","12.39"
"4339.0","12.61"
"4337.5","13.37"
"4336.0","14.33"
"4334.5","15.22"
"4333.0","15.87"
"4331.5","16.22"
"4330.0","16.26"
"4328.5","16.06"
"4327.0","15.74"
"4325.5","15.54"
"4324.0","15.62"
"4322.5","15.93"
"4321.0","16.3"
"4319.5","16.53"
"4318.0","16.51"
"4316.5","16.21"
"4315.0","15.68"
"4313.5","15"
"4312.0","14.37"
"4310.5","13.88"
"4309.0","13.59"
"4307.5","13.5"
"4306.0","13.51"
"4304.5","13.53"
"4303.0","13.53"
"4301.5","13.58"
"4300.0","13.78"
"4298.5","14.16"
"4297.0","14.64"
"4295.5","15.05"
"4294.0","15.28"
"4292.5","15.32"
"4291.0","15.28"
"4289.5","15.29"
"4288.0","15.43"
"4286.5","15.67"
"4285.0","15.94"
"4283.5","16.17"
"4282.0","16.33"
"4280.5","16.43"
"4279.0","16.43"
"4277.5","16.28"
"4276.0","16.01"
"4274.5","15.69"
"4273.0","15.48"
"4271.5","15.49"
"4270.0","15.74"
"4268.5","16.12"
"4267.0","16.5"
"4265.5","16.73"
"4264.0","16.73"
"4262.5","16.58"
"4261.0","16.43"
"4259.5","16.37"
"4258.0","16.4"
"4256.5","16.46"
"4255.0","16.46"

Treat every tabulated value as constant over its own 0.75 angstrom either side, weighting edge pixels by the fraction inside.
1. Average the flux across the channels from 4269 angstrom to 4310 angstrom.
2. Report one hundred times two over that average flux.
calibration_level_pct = 13.26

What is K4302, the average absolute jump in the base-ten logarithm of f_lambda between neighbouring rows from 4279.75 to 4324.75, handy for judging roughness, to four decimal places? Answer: 0.0069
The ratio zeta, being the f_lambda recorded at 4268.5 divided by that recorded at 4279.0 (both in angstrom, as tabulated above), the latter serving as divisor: 0.98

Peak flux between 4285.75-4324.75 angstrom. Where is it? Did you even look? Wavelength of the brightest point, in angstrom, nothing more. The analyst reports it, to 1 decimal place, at 4319.5 angstrom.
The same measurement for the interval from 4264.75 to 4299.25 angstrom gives 4265.5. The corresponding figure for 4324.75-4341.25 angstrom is 4330.0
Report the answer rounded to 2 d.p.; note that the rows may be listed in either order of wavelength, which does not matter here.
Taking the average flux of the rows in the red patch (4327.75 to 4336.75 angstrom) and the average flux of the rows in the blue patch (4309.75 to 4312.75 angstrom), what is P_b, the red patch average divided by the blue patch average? 1.11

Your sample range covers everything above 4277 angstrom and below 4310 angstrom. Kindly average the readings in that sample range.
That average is 14.9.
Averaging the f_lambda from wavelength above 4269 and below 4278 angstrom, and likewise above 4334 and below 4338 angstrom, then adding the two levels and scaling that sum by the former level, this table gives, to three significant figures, 475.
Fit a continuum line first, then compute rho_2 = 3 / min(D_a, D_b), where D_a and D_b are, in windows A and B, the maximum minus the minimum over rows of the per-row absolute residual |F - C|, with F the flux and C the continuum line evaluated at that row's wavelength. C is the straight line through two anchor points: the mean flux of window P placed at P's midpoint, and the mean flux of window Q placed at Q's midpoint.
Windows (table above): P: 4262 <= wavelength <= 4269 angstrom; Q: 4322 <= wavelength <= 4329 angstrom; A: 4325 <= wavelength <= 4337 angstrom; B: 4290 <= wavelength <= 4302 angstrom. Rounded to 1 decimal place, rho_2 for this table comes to 2.3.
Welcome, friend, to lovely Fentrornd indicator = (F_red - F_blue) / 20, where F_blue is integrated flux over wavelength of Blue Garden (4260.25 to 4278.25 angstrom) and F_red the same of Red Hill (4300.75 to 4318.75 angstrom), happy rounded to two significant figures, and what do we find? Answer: -1.6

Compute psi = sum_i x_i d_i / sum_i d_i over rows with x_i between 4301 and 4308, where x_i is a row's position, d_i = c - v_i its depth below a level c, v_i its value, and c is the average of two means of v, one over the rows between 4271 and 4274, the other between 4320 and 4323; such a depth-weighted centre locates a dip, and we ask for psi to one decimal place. 4304.5 angstrom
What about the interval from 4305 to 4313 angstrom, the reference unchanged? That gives 4308.7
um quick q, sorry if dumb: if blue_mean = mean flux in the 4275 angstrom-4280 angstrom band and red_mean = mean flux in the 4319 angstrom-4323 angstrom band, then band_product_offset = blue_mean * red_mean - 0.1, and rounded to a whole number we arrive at 264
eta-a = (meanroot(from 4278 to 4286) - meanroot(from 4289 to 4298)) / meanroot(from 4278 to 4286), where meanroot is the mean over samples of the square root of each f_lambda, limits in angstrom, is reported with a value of 0.035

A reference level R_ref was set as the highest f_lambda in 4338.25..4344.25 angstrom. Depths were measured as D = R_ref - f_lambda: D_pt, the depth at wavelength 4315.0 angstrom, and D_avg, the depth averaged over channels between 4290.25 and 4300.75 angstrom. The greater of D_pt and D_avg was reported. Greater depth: -1.2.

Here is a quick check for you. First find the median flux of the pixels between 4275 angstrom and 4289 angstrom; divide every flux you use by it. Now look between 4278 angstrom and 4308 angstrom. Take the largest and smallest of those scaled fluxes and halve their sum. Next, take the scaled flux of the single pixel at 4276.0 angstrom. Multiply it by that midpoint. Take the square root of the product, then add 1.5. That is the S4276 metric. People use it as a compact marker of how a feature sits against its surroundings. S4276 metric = 2.46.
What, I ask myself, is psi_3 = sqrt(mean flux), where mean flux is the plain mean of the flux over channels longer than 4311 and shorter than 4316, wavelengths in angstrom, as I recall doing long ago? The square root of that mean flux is 3.88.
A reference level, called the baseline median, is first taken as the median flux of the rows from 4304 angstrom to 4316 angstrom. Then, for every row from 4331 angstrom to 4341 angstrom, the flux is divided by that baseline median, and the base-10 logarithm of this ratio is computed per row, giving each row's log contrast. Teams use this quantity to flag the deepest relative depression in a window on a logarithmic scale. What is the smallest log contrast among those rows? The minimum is -0.045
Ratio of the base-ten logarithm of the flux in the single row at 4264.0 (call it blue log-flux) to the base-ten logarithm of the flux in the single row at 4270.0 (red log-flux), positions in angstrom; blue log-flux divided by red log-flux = 1.02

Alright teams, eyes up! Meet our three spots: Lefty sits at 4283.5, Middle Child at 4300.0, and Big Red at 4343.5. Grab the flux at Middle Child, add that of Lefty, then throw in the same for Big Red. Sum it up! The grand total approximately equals 43.5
